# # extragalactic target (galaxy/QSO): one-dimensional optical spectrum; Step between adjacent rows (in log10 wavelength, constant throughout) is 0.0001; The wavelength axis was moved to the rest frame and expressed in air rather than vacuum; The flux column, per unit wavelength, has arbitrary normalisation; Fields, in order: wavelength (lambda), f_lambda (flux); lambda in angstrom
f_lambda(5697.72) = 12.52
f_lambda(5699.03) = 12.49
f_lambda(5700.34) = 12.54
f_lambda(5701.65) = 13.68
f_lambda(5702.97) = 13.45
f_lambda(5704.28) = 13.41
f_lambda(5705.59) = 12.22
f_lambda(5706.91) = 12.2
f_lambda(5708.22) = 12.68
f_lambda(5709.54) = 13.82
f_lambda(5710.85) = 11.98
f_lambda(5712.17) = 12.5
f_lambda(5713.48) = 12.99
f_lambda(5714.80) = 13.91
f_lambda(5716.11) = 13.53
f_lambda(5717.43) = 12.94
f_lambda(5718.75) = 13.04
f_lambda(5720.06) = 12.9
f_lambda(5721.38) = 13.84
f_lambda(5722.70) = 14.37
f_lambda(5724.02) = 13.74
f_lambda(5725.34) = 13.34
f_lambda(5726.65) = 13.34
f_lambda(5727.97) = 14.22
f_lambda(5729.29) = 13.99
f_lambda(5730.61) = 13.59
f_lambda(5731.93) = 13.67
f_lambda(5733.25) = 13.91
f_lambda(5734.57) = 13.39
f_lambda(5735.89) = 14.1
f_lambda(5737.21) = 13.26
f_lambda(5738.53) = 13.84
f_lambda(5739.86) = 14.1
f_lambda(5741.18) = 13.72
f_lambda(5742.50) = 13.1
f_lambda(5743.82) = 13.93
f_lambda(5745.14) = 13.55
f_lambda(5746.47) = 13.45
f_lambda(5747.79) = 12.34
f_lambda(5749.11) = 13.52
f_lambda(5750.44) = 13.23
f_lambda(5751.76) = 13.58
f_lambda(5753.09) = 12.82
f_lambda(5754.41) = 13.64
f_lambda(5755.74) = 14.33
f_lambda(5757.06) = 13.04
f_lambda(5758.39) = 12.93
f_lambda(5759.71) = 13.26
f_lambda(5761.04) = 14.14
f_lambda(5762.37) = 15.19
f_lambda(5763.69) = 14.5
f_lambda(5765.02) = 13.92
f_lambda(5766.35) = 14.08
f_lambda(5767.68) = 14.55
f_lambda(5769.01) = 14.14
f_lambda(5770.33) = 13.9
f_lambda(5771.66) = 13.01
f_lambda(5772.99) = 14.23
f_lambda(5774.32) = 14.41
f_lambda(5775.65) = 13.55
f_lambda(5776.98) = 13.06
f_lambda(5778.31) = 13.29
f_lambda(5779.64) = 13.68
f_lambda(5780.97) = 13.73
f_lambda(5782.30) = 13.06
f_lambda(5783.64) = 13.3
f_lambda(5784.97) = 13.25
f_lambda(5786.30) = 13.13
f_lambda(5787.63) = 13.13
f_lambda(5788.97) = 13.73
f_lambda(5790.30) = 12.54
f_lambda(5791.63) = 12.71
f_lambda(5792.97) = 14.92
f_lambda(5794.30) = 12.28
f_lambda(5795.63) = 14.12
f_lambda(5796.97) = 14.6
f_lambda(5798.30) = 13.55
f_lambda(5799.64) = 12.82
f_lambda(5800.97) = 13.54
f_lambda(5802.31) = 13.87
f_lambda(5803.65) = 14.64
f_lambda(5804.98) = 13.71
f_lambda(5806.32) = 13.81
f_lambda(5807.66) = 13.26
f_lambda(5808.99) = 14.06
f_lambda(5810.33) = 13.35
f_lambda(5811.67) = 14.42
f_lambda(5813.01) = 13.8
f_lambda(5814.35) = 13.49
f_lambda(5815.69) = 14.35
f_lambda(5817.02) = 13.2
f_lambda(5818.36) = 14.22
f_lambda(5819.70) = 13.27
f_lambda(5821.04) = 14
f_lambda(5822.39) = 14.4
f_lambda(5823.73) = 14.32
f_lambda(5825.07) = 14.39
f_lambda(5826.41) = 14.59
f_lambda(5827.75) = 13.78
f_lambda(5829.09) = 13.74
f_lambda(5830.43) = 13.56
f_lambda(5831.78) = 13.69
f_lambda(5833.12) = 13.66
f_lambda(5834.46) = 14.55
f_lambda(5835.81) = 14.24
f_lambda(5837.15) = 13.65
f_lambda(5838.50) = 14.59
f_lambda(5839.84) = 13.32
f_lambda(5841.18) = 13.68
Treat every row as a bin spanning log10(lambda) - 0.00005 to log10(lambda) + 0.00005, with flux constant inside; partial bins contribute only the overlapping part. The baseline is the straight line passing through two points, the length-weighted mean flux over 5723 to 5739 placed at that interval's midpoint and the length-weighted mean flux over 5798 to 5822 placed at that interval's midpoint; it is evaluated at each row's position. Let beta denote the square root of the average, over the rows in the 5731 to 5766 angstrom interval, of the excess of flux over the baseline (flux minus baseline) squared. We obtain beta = 0.58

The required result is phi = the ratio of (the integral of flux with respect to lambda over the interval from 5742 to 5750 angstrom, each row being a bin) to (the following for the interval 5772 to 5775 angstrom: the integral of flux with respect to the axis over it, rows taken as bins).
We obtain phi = 2.51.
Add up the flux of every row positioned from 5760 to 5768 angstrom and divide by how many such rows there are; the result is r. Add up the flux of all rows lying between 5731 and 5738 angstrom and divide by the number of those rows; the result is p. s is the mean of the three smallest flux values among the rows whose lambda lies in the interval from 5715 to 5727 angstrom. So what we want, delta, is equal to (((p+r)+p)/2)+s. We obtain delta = 33.8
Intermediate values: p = 13.7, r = 14.4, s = 13.0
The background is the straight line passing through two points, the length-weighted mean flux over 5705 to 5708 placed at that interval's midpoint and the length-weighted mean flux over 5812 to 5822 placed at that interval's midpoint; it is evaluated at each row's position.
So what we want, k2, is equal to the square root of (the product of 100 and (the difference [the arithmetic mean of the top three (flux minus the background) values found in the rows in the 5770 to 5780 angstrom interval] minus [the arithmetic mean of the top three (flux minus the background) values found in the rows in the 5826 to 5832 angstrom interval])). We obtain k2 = 9.5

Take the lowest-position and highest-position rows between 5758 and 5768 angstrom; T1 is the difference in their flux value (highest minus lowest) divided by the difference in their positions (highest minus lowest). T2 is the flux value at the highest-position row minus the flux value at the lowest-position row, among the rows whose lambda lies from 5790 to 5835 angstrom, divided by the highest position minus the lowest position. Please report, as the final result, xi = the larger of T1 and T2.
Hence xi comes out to 0.17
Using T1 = 0.174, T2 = 0.05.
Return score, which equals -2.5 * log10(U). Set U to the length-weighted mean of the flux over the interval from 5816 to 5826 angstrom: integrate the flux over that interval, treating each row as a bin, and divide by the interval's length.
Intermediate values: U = 14.0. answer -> -2.87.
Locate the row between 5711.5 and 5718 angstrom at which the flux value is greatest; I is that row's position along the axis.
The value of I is 5714.80 angstrom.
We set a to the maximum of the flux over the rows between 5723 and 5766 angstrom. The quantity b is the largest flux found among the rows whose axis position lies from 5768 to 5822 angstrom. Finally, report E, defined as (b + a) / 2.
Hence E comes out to 15.1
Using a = 15.19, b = 14.92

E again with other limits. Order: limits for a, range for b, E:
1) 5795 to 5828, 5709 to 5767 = 14.9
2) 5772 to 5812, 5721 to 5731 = 14.6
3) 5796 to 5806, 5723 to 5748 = 14.4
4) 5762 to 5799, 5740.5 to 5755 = 14.6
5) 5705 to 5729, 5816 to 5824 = 14.4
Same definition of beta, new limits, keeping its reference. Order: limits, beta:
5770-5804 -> 0.69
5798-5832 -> 0.47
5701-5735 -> 0.72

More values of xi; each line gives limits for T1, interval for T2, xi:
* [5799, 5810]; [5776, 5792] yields 0.13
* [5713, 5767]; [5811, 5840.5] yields 0.02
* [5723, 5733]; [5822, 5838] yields -0.01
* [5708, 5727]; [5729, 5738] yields 0.04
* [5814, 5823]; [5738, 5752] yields 0.11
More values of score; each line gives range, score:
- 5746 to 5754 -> -2.80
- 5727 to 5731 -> -2.86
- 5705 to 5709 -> -2.73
